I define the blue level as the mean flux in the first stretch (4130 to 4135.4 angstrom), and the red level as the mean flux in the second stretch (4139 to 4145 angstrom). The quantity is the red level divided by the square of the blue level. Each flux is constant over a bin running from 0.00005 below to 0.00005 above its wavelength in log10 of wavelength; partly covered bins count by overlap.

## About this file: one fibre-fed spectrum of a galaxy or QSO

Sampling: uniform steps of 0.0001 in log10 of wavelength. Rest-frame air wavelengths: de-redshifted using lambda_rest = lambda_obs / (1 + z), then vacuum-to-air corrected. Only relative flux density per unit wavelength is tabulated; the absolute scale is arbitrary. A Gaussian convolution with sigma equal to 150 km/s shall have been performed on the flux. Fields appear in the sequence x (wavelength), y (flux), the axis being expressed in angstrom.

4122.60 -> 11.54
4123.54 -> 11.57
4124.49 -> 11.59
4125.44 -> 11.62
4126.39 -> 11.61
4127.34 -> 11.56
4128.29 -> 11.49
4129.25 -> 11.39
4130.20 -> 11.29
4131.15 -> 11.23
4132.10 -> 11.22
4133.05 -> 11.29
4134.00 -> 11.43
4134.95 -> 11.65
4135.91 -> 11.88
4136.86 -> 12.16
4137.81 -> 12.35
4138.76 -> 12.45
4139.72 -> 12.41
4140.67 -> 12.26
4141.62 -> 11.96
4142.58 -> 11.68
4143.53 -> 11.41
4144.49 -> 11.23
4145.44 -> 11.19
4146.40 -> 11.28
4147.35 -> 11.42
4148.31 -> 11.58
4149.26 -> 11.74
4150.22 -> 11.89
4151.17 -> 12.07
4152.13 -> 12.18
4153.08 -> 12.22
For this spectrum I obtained 0.092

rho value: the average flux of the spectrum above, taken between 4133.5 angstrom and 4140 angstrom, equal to 12.0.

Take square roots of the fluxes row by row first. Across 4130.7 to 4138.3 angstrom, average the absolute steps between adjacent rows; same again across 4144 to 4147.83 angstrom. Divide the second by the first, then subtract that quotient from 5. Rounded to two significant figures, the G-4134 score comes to 4.4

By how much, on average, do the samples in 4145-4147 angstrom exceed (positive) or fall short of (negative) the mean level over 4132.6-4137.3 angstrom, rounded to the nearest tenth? -0.4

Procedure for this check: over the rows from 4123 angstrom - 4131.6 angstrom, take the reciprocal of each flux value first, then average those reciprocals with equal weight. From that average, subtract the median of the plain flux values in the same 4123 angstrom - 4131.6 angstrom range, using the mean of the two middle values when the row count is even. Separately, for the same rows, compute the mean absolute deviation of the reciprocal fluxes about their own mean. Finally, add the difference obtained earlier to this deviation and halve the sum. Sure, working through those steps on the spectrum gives -5.74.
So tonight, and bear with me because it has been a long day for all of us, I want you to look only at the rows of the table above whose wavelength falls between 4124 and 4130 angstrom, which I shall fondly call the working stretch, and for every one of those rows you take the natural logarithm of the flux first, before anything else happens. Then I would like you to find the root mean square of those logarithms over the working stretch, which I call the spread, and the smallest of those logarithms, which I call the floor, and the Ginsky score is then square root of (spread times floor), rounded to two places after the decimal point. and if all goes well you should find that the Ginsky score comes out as 2.44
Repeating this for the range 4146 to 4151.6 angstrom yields 2.44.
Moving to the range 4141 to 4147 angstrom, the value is 2.43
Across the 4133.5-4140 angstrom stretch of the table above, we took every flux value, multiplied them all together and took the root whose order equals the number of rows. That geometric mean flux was 12.0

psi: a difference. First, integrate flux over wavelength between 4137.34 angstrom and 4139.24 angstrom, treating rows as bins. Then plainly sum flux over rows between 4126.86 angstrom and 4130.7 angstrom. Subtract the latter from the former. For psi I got -22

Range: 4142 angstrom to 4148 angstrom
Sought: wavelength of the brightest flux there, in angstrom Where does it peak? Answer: 4142.58 angstrom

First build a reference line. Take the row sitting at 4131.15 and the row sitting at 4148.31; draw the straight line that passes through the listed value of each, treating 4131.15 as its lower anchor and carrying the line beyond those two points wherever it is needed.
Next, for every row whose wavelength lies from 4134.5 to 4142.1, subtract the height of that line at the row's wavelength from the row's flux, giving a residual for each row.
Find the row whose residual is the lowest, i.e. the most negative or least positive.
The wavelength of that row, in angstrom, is 4134.95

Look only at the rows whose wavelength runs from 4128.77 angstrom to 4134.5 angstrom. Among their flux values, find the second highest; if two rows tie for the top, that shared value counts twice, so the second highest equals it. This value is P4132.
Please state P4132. 11.39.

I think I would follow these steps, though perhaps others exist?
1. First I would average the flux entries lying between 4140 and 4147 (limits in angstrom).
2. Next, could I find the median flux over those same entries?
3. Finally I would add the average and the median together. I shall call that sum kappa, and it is 23.0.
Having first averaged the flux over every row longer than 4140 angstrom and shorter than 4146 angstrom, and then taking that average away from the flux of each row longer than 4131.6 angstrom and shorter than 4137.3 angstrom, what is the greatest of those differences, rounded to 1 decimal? 0.5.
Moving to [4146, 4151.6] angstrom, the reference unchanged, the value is 0.4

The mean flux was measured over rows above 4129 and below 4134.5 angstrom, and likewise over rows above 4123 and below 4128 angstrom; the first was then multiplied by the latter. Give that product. 131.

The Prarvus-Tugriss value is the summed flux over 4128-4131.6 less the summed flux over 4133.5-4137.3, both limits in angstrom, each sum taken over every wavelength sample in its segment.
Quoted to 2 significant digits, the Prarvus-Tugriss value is -1.7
